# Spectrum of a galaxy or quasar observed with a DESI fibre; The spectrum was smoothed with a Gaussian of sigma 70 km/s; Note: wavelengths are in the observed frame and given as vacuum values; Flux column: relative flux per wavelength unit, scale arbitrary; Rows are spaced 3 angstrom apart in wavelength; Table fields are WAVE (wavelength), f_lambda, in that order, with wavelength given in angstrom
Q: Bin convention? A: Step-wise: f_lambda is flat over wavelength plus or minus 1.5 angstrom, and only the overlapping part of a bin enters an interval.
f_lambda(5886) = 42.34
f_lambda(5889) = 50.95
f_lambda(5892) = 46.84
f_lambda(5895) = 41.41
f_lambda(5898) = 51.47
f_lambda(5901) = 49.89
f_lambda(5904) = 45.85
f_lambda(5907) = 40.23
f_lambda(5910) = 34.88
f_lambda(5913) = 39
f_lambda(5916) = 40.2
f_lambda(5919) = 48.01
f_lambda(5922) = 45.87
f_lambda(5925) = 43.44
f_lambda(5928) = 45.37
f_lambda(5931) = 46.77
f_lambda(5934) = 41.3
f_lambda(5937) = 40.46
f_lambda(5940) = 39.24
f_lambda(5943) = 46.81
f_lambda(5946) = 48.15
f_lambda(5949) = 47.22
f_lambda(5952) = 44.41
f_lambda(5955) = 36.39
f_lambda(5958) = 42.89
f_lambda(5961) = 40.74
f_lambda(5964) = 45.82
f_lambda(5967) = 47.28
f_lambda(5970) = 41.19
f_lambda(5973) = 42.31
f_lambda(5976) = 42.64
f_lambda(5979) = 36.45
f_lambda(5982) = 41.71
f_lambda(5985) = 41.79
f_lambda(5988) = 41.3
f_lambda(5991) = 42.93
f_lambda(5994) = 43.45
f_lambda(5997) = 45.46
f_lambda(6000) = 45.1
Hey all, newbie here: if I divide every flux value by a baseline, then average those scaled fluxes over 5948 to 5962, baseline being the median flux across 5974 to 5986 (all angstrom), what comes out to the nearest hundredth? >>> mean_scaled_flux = 1.01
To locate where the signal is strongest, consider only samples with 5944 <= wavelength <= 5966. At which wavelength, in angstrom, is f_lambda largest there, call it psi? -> 5946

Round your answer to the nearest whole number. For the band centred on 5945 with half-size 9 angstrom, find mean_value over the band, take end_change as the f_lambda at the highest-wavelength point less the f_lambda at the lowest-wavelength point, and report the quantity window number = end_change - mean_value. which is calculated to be -40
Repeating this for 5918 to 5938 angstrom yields -52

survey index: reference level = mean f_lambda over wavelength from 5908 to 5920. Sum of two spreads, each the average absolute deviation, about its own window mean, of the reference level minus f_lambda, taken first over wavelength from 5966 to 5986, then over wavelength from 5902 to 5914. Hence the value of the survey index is 4.9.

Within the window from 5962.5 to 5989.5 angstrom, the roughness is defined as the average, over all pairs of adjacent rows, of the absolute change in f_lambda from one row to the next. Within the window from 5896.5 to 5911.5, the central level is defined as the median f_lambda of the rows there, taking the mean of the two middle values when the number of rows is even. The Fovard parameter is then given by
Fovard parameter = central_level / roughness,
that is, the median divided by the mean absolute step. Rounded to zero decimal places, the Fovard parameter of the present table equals 17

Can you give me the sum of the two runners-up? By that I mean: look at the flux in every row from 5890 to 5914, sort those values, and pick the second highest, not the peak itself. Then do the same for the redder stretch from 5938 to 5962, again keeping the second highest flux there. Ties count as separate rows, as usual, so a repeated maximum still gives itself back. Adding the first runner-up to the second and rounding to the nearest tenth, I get 97.1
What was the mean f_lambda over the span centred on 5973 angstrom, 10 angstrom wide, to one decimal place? 42.0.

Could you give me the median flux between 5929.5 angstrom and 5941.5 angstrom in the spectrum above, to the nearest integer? 41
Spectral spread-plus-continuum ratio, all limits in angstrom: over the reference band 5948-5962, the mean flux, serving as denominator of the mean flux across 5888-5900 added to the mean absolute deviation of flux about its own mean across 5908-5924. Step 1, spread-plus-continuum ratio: 1.23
